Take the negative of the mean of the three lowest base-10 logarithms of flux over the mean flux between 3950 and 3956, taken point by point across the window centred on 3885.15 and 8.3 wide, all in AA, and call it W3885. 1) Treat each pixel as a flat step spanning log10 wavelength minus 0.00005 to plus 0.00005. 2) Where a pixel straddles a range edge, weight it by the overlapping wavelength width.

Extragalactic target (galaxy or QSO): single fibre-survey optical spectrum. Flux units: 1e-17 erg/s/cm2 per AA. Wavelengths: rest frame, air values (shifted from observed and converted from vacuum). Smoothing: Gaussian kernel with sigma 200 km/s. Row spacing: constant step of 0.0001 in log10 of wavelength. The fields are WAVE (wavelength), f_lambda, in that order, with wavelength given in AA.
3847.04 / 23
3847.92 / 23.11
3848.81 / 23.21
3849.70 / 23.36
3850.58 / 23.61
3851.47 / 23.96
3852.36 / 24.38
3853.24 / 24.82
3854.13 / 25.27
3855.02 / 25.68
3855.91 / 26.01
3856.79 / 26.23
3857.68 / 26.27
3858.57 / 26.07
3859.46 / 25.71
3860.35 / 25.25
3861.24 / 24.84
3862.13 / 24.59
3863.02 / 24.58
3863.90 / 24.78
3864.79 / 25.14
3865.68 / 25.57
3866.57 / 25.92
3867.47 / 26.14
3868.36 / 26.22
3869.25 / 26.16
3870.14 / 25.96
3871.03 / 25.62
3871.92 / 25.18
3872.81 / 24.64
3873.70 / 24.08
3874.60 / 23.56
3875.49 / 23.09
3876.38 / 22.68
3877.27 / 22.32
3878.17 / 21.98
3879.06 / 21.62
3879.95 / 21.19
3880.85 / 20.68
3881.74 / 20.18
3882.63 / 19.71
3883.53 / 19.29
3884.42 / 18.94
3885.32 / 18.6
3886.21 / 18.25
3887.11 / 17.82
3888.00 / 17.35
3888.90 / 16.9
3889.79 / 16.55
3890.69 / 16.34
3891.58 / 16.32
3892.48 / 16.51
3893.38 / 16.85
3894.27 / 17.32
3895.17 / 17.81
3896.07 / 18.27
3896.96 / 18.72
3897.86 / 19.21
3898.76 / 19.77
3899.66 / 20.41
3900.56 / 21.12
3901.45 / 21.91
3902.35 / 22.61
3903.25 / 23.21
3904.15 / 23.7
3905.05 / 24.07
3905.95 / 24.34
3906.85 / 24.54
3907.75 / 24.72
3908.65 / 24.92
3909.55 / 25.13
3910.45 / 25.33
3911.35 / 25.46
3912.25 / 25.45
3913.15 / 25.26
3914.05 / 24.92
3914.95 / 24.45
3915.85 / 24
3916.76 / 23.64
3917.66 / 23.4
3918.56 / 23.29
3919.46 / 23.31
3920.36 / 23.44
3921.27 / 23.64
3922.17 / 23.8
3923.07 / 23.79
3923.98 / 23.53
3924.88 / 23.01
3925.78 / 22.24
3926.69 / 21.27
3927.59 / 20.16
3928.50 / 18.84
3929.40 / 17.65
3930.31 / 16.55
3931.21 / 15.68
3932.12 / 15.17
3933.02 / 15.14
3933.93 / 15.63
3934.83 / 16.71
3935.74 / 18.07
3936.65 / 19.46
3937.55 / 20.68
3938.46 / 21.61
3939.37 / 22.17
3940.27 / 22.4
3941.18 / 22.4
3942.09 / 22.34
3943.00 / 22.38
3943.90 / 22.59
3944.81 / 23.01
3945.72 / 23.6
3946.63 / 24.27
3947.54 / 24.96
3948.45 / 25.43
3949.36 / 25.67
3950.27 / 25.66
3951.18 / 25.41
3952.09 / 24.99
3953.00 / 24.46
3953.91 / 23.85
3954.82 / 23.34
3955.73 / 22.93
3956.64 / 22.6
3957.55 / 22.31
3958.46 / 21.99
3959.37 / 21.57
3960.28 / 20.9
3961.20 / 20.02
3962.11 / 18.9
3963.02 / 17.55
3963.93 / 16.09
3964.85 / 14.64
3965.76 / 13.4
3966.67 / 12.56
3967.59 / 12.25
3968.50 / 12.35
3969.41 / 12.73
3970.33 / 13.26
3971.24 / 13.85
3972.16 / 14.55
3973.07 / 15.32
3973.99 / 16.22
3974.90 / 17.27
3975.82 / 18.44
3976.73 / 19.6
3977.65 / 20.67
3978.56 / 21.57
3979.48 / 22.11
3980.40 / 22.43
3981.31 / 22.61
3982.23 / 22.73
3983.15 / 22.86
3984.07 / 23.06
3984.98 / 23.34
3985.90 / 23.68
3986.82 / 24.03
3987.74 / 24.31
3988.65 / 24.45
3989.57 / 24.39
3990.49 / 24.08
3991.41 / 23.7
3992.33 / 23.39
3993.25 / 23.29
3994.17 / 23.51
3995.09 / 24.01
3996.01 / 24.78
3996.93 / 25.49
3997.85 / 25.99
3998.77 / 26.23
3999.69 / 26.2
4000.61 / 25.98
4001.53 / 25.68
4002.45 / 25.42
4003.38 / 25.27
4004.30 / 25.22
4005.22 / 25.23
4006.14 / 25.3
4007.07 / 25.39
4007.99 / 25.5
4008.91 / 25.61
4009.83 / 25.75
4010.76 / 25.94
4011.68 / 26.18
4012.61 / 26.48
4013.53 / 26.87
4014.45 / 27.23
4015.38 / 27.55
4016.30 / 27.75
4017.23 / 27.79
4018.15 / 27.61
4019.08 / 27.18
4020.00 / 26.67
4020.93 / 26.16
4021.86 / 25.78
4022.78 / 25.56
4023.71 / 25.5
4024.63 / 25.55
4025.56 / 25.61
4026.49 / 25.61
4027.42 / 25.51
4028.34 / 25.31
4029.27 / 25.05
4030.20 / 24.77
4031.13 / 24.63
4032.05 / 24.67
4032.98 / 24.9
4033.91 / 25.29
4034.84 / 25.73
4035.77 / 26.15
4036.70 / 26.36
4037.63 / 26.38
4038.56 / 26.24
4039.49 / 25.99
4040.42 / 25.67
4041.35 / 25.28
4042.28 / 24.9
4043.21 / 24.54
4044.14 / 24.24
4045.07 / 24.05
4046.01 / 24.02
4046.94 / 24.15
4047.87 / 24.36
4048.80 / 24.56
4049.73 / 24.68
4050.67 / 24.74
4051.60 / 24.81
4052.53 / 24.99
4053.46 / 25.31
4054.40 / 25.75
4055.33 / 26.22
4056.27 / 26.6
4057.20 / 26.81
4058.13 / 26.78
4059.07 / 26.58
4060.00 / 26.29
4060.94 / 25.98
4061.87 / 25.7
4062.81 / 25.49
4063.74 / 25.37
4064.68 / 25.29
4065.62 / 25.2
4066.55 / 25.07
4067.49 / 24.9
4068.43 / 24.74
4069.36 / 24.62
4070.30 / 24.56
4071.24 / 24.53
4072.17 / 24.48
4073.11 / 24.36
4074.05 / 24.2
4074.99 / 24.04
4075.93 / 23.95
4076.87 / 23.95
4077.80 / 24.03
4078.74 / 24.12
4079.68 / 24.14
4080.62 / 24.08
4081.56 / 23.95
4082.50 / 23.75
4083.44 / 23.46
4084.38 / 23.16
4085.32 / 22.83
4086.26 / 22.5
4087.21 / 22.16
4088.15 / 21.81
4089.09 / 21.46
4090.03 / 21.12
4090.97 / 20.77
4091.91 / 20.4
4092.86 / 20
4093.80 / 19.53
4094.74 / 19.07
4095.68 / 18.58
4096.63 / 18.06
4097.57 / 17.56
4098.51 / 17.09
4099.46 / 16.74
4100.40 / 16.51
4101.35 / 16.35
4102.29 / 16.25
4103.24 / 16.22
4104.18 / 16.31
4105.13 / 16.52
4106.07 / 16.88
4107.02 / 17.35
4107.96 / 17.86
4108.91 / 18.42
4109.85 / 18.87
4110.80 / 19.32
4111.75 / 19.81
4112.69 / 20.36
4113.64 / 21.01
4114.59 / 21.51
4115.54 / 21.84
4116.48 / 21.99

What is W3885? 0.15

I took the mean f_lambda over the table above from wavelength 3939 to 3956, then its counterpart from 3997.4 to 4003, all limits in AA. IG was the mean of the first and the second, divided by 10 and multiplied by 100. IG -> 248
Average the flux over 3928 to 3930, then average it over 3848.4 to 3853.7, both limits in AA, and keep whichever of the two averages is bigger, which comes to 23.9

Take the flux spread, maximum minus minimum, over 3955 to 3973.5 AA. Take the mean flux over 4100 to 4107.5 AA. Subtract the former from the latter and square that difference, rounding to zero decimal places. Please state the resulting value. 34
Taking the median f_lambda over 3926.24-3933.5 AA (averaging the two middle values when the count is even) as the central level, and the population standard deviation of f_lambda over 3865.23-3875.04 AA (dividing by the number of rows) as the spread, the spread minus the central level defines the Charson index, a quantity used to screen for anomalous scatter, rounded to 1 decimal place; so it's -16.2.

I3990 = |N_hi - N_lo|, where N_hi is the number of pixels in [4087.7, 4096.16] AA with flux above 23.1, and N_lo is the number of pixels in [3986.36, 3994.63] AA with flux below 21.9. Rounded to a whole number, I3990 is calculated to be 0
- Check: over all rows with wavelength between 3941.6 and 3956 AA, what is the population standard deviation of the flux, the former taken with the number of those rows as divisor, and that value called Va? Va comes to 1.2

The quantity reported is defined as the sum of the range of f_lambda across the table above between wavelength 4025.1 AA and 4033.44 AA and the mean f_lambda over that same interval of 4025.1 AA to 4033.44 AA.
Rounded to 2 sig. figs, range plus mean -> 26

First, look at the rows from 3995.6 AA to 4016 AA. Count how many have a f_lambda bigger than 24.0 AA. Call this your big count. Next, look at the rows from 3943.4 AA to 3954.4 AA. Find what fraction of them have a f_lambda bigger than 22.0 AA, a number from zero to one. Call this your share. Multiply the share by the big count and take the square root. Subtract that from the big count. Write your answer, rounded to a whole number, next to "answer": 17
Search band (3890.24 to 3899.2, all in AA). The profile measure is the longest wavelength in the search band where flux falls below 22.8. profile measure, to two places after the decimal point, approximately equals 3898.76 AA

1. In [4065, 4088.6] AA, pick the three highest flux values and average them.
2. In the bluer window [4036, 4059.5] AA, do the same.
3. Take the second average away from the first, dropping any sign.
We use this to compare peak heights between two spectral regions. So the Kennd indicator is 1.7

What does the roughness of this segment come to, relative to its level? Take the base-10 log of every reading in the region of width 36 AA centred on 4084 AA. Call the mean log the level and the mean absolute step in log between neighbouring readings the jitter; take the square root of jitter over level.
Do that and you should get 0.062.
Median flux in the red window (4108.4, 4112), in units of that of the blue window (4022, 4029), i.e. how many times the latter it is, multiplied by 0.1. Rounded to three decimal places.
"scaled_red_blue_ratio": 0.075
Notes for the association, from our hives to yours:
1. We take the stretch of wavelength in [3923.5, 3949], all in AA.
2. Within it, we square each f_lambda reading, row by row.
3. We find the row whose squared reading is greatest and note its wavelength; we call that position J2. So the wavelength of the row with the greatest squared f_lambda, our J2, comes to 3948.45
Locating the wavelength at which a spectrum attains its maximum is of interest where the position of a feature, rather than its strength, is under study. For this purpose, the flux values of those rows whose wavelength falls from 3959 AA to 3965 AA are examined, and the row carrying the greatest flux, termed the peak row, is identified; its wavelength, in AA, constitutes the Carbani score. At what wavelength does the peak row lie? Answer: 3959.37 AA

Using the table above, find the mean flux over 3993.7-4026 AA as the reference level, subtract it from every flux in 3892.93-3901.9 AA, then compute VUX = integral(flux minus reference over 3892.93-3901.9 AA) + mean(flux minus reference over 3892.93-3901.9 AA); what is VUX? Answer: -68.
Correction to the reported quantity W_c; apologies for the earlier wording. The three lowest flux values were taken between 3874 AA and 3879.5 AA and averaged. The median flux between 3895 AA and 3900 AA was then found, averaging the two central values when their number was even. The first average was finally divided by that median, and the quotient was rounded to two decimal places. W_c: 1.16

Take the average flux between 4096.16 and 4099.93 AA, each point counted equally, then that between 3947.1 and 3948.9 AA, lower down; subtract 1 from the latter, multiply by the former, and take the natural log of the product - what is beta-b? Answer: 6.04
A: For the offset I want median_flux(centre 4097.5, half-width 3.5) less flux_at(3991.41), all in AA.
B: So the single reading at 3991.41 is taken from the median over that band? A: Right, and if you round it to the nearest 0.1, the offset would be -6.1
